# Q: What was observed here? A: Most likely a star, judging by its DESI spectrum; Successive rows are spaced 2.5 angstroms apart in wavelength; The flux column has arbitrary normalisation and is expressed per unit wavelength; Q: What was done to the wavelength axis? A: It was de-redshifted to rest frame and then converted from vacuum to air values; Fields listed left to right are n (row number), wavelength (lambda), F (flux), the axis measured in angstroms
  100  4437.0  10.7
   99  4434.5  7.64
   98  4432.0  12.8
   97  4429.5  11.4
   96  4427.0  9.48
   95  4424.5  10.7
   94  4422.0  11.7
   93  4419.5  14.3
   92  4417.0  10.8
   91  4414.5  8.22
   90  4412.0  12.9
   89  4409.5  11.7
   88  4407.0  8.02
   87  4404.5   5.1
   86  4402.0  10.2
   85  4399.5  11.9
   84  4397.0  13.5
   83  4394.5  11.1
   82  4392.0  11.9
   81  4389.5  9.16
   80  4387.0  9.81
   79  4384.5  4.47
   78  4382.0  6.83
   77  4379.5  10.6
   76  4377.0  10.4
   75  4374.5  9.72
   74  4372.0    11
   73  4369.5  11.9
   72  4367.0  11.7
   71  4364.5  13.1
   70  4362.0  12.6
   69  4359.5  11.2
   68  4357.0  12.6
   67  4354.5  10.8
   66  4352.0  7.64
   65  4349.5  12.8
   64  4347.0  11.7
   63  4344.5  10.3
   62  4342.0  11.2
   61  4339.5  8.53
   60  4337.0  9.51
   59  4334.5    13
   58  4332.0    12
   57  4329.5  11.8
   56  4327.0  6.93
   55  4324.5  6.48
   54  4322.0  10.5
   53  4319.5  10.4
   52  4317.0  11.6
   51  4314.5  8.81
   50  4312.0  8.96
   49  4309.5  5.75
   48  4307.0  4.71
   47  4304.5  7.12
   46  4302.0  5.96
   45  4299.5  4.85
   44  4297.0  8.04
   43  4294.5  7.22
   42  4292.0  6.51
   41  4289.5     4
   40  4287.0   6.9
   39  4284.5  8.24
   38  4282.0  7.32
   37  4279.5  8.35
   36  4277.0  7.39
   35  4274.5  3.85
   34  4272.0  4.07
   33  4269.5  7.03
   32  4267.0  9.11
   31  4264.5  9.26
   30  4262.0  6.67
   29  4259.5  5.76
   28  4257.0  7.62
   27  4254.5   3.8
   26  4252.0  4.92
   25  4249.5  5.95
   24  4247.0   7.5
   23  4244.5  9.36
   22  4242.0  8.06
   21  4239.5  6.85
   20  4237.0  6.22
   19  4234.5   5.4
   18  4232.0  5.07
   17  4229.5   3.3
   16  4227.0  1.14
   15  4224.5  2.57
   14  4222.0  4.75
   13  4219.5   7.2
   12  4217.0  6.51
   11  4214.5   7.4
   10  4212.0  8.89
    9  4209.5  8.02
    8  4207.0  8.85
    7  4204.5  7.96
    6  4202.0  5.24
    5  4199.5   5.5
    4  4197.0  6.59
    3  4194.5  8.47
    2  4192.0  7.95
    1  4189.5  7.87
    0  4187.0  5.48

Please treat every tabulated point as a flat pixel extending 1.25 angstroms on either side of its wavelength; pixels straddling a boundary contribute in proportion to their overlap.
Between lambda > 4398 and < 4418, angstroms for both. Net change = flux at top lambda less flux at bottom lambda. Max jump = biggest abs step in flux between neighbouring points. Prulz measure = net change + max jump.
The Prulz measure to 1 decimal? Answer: 4.0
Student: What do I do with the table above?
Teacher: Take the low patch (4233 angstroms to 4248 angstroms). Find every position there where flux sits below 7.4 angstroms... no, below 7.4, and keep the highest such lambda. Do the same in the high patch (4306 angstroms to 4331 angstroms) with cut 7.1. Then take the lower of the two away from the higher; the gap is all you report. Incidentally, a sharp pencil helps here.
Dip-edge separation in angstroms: 87.5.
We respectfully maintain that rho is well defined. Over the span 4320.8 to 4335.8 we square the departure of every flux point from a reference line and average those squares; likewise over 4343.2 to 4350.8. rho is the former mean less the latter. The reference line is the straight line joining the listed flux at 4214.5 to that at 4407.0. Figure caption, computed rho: -3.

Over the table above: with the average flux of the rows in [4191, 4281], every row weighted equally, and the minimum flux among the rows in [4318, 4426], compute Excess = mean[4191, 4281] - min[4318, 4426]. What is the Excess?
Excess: 2.0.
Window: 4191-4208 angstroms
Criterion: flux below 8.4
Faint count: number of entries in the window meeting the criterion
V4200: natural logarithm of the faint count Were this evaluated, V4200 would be 1.6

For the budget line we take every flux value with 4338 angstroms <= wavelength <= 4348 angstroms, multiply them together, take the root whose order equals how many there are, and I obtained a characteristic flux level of 10.4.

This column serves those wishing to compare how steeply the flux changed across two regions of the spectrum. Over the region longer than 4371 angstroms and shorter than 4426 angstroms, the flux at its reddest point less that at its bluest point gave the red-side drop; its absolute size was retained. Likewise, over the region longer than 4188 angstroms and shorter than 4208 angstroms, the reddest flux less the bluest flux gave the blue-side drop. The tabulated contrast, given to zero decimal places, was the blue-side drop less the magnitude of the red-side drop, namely 1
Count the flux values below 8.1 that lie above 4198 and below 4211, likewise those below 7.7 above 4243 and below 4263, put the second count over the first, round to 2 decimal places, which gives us 1.75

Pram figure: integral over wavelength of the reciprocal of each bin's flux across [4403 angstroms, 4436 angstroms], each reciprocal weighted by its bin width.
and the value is 3.4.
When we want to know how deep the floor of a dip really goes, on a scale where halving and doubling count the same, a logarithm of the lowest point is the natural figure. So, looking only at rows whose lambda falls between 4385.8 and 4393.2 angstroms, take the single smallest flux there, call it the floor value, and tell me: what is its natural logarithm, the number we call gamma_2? 2.2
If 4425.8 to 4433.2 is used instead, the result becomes 2.2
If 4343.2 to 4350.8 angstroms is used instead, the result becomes 2.3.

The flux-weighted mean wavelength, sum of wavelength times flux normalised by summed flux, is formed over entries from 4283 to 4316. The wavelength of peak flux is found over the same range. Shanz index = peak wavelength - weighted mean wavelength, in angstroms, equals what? 12.1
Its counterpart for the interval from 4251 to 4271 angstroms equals 2.7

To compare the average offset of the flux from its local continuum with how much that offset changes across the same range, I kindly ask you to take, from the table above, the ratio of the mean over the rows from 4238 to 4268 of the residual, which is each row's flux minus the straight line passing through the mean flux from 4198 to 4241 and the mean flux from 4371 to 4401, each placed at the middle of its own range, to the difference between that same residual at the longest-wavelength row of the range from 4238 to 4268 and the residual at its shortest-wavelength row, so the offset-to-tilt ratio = 0.2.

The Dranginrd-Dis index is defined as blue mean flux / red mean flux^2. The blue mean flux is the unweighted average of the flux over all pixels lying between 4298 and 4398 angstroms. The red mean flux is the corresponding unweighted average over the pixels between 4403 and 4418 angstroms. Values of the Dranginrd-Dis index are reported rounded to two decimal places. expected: 0.11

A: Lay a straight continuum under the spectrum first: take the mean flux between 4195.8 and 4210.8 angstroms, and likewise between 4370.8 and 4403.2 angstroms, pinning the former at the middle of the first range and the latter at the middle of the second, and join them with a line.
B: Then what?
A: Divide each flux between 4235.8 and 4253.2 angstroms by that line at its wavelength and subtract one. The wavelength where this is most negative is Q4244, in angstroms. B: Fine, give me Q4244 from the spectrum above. 4252.0 angstroms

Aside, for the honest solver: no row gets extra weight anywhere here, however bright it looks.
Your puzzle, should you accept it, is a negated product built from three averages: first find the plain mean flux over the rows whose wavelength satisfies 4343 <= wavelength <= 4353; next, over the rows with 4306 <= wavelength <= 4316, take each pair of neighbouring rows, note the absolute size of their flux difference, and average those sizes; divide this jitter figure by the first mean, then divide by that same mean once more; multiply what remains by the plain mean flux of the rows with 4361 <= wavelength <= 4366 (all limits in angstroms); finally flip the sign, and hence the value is -0.2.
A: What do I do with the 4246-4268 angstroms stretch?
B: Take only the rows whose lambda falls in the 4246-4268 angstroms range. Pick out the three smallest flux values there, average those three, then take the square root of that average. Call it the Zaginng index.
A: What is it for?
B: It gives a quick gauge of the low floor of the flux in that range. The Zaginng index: 2.20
